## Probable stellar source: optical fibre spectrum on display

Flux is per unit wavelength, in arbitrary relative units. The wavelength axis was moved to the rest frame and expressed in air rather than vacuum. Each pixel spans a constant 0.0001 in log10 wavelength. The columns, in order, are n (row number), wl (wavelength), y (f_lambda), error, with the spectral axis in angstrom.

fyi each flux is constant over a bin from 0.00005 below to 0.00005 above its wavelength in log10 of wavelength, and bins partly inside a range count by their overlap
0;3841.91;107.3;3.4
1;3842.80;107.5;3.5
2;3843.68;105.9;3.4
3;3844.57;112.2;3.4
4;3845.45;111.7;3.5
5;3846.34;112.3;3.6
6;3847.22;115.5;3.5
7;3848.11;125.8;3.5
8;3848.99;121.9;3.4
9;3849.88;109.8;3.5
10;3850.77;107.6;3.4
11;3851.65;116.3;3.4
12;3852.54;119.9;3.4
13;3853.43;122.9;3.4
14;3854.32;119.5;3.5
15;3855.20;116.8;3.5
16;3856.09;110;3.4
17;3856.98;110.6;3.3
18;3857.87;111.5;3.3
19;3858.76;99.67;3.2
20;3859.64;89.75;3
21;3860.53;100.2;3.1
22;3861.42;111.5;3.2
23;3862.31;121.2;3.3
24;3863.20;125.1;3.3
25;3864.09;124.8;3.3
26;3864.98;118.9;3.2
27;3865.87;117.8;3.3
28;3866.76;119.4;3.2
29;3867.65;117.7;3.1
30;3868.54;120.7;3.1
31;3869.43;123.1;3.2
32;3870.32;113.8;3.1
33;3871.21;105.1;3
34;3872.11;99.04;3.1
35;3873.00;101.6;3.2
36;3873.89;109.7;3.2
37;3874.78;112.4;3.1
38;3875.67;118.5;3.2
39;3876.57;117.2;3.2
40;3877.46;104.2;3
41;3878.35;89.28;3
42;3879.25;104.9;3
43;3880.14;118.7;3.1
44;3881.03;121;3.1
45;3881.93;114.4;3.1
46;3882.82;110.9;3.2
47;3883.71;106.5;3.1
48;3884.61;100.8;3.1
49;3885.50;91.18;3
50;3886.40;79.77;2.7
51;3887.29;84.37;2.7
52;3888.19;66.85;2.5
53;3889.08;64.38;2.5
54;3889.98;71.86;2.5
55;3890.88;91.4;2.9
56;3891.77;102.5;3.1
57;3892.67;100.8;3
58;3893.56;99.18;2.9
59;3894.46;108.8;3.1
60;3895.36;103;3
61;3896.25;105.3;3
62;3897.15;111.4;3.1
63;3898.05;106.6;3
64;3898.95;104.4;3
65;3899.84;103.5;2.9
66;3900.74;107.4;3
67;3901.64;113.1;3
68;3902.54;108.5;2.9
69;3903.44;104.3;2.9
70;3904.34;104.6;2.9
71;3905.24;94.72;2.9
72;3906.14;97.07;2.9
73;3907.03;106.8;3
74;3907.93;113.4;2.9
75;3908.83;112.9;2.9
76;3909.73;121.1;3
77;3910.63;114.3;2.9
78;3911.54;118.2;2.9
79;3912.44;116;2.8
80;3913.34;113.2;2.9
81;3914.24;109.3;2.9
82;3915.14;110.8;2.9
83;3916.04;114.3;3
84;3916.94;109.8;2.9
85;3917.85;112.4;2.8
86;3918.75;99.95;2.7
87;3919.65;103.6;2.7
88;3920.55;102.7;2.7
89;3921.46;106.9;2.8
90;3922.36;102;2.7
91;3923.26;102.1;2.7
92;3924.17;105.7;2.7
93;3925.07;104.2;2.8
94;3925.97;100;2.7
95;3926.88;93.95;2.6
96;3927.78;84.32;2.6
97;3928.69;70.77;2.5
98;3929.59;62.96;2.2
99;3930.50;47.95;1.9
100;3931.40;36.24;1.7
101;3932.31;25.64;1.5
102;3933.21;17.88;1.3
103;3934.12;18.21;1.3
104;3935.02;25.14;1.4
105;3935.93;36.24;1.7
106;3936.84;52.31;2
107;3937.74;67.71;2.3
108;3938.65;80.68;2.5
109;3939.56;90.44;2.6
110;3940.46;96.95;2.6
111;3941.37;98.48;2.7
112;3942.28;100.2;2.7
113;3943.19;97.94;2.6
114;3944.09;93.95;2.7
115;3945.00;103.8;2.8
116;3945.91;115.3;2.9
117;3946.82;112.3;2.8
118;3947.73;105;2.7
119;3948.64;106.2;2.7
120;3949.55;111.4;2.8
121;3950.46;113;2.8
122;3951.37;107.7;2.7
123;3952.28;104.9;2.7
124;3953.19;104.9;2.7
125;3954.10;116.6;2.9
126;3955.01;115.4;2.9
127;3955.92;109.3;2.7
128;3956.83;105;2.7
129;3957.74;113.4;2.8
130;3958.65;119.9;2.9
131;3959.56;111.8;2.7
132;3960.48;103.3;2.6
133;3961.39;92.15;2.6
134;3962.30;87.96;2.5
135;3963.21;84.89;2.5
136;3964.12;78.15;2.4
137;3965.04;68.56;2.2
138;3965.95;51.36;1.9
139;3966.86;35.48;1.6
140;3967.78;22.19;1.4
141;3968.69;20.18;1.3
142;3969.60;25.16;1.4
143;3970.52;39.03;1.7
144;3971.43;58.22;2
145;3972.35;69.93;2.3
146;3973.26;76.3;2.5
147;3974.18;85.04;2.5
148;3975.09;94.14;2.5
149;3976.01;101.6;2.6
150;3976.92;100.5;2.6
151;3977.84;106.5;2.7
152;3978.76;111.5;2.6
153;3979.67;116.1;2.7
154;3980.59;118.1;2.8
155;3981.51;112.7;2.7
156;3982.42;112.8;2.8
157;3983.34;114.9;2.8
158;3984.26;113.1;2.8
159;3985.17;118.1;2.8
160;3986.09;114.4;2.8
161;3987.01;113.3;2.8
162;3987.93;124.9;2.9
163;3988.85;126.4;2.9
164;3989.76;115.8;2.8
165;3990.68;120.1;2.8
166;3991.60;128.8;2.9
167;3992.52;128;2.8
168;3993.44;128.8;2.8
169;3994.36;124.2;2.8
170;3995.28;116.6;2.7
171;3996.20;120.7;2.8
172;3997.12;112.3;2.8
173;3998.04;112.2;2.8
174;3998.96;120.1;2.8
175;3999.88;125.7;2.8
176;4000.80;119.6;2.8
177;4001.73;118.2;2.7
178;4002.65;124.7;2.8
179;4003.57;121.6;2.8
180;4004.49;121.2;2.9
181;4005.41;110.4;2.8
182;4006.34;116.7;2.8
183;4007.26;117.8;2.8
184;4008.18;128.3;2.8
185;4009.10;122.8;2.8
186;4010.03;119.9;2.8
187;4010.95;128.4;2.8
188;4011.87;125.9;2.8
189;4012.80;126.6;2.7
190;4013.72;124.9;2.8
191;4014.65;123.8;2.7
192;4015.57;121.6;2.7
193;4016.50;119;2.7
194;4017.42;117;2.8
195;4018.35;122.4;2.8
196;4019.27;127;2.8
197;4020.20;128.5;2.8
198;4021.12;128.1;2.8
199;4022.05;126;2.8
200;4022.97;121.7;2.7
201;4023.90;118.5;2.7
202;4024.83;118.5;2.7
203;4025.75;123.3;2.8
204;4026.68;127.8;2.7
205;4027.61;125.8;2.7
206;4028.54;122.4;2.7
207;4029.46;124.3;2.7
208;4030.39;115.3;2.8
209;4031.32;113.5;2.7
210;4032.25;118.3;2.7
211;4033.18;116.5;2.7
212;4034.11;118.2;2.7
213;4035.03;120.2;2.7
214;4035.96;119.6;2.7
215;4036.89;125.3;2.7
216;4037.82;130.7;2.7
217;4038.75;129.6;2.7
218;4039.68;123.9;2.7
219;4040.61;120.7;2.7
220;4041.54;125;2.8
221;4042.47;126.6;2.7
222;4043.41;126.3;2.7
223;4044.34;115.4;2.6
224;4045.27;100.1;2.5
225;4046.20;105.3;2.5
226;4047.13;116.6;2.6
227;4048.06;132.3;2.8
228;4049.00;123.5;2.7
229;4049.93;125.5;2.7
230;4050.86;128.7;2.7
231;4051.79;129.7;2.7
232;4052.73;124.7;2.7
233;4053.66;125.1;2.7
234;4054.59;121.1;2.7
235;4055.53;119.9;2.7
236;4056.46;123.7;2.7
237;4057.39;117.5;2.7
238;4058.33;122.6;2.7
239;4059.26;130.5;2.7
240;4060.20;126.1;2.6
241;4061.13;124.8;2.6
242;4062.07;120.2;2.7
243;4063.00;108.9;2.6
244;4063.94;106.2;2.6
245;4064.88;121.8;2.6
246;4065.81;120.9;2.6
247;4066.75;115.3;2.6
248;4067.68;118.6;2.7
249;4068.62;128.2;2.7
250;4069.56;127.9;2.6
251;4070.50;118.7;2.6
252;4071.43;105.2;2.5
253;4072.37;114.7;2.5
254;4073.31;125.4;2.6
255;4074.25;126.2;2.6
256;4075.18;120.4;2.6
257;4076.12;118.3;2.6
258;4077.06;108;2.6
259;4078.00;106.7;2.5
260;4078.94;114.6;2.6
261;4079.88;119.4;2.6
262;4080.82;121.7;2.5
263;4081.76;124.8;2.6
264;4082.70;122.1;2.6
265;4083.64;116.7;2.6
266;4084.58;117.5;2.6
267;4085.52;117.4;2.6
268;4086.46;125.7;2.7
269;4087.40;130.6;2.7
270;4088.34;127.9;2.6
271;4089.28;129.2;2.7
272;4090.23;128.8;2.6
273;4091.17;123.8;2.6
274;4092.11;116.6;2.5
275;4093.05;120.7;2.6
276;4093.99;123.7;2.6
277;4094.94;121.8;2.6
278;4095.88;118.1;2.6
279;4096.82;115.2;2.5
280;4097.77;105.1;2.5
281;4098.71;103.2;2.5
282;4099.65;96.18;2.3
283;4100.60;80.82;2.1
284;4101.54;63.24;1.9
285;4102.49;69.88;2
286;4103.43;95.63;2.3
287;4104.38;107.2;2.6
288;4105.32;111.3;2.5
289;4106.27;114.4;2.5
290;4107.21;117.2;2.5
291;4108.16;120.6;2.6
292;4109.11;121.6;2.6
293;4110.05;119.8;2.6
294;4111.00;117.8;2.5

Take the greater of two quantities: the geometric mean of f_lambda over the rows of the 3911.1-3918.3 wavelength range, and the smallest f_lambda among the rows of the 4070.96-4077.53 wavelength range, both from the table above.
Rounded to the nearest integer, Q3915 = 113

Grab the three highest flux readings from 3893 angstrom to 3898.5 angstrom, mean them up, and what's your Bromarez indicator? 109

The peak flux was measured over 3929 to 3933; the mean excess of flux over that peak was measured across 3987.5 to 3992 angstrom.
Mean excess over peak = 60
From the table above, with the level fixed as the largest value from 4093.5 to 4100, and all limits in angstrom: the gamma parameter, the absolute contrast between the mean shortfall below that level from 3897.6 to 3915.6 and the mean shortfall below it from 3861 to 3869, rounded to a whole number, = 11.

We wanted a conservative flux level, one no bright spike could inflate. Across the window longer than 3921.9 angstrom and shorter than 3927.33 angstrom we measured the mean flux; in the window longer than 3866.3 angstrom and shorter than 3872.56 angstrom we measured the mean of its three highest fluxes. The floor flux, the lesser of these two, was 101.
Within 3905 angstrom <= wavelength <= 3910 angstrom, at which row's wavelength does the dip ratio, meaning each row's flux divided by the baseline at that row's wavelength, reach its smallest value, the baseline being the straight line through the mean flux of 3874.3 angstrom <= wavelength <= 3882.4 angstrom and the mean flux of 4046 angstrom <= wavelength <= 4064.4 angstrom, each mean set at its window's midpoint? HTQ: 3905.24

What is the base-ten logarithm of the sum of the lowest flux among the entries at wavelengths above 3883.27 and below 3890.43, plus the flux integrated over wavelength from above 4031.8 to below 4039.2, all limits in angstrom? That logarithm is 2.99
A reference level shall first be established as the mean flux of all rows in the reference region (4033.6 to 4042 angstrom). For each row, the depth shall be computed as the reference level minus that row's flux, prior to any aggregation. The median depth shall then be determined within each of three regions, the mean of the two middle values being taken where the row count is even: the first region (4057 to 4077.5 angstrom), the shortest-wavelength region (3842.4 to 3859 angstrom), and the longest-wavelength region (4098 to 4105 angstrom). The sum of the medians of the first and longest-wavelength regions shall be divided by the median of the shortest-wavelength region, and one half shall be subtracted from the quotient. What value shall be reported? 2.2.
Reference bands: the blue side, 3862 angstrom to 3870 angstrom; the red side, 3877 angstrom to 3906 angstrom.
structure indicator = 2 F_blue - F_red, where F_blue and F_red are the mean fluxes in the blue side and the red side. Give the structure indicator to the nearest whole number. 142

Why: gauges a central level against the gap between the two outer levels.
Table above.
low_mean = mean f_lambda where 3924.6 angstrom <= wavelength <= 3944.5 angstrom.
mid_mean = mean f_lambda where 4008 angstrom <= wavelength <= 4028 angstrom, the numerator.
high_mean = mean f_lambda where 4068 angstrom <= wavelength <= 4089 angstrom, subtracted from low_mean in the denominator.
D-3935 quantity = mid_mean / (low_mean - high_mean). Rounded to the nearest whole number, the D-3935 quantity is -2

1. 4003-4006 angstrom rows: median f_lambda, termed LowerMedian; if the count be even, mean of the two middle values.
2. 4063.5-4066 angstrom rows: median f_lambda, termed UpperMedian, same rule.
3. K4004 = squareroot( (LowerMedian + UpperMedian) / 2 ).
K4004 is 11.0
